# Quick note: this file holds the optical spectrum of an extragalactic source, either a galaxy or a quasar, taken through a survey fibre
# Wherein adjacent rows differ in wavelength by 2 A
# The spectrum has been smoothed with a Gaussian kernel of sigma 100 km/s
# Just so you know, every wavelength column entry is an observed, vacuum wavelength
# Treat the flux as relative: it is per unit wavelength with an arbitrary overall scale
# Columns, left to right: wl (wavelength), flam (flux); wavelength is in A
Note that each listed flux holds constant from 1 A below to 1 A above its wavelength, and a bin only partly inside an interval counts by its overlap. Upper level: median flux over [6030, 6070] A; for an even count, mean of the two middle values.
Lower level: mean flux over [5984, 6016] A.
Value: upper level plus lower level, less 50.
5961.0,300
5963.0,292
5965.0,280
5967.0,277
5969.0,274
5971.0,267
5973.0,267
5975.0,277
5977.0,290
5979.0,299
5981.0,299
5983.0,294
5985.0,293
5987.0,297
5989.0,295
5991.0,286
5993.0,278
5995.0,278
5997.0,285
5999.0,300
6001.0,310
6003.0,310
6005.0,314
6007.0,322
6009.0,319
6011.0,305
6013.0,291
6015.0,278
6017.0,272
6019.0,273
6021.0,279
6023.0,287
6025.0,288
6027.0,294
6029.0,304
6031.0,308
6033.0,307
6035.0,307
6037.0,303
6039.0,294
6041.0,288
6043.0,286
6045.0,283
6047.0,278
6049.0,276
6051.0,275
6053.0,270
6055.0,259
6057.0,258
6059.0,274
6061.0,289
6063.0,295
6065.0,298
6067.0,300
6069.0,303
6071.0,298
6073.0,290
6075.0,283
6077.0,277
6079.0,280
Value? 536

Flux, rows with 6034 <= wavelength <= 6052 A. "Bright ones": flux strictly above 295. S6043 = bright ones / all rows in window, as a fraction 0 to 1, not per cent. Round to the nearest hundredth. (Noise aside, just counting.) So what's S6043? 0.22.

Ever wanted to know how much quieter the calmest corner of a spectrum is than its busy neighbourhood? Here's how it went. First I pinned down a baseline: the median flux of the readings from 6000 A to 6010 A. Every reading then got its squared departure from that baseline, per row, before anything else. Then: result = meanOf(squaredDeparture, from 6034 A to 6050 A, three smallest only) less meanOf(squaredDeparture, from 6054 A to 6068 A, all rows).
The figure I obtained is -1124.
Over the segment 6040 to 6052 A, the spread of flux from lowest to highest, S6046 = 13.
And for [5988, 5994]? 17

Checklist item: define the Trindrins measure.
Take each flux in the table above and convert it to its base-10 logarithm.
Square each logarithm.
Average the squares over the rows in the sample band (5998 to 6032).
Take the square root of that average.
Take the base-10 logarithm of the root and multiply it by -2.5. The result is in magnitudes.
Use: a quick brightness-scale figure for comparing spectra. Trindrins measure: -0.983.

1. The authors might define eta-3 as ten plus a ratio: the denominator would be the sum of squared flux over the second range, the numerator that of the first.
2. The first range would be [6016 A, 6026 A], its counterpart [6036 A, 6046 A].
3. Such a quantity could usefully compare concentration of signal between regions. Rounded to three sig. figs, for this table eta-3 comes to 10.9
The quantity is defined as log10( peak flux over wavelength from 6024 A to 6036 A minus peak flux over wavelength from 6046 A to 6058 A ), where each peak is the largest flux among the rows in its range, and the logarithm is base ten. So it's 1.5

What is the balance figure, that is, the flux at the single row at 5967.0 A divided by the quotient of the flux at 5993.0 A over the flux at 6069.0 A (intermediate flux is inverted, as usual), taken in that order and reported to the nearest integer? 302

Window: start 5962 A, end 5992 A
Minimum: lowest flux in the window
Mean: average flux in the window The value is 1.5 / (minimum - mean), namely -0.080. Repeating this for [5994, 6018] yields -0.056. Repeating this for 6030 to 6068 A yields -0.052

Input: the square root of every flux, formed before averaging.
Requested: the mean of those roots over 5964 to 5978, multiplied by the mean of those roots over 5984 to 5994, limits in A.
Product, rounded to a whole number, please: 283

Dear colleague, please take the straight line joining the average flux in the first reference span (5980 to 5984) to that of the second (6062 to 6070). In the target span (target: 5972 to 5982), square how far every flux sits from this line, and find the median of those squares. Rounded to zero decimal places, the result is 40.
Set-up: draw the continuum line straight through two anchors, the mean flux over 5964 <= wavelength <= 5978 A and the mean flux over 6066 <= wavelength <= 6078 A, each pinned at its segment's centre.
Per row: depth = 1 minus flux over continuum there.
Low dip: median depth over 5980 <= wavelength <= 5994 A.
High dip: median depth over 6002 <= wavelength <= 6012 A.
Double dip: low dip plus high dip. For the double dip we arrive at -0.174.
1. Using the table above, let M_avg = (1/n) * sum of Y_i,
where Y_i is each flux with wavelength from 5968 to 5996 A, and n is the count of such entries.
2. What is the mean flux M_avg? 285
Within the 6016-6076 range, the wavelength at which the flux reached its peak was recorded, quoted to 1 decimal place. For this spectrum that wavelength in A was 6031.0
